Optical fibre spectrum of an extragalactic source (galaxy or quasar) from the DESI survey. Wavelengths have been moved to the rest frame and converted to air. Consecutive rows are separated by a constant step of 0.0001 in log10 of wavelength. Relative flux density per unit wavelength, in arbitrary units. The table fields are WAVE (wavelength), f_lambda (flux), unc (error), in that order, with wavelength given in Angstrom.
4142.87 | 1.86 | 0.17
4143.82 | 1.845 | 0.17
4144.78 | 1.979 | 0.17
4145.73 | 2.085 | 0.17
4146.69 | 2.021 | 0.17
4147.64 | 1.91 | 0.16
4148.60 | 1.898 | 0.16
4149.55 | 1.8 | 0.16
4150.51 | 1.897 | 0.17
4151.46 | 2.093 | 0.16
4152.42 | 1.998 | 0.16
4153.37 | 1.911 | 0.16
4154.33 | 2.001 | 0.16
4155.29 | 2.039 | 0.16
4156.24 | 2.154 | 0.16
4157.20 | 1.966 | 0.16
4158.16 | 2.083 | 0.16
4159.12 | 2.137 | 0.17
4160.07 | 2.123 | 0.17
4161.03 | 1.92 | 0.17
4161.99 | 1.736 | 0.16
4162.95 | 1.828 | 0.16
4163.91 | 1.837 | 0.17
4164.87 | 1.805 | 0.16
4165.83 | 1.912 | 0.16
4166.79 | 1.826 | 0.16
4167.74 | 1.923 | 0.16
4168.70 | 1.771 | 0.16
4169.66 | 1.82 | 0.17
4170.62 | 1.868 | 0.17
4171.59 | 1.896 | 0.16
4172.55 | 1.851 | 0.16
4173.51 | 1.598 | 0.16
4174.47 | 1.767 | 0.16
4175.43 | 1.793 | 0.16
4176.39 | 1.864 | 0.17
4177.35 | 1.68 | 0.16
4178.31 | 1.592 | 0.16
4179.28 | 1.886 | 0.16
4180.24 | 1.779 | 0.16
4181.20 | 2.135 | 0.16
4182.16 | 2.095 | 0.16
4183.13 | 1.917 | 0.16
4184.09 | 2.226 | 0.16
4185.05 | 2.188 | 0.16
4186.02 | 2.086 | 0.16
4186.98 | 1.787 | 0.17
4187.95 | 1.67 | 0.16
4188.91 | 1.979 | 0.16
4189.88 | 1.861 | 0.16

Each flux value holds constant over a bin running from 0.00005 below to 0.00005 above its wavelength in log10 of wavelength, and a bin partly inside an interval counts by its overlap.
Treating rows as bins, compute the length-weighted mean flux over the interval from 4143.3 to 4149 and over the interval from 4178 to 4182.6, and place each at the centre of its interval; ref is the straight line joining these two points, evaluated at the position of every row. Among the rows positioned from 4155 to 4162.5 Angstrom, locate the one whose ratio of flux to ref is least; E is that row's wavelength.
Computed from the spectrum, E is 4161.99 Angstrom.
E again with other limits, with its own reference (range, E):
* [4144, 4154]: 4149.55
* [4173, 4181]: 4178.31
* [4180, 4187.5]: 4180.24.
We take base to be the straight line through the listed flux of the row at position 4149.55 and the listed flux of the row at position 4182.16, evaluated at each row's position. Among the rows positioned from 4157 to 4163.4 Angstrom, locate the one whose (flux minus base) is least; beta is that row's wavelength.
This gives 4161.99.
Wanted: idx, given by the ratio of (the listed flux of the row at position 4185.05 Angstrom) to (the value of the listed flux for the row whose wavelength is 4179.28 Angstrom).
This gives 1.16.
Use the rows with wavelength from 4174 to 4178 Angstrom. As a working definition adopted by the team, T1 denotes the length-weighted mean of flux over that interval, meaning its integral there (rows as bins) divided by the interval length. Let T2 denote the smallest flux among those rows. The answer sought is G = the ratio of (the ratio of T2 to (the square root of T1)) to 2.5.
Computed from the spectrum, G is 0.505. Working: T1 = 1.77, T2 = 1.68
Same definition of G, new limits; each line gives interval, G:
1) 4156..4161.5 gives 0.535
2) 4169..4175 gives 0.477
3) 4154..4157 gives 0.558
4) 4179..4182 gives 0.508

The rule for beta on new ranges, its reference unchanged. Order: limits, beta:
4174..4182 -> 4178.31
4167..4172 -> 4168.70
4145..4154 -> 4149.55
